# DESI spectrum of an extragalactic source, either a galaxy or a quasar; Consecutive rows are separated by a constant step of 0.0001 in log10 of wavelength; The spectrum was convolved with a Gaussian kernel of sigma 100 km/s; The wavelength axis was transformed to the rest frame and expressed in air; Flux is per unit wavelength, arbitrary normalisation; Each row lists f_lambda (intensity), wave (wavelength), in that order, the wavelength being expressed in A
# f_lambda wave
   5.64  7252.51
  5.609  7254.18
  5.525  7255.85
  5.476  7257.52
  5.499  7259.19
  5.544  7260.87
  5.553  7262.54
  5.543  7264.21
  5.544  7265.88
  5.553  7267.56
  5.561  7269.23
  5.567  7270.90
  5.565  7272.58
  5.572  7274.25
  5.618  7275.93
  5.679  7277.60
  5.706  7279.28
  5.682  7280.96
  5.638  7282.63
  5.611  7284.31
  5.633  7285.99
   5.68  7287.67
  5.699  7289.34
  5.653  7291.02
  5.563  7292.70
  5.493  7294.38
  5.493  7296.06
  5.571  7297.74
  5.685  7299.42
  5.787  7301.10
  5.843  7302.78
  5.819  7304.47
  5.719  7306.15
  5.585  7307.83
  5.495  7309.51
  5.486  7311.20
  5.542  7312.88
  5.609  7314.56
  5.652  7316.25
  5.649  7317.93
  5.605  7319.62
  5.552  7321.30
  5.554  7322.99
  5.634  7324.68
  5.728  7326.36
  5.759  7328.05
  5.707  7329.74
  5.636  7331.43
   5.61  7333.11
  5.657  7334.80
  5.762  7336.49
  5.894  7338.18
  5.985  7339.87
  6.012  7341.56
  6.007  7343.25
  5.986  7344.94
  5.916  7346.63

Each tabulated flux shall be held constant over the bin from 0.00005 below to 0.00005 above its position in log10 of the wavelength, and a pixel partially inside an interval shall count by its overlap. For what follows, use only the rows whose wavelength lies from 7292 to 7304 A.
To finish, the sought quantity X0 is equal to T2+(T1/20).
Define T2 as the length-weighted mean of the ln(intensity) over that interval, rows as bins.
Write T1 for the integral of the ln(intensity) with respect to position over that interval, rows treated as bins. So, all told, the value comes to 2.77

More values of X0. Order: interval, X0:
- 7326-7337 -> 2.69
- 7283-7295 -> 2.76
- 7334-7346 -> 2.84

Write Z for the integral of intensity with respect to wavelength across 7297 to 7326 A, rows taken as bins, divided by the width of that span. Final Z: 5.64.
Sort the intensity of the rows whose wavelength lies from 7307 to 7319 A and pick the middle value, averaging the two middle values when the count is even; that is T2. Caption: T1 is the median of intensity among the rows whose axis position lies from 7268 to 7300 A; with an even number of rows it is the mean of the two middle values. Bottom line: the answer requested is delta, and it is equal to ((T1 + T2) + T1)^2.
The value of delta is 282.9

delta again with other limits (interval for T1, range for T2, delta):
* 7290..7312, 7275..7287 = 282.5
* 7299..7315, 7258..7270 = 283.5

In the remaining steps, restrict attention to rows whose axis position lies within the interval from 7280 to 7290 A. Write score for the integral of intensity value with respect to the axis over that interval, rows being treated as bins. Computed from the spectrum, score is 57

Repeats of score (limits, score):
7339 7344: 30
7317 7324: 39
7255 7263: 44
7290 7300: 56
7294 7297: 16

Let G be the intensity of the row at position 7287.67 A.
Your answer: 5.68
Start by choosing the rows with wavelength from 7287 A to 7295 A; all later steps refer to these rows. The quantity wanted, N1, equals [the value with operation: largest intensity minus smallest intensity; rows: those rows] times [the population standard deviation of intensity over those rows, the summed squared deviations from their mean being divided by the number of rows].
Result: 0.0160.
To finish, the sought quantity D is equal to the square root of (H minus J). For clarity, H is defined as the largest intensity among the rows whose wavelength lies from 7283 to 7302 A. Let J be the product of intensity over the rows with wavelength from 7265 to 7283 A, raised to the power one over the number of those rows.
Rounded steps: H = 5.787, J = 5.61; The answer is 0.42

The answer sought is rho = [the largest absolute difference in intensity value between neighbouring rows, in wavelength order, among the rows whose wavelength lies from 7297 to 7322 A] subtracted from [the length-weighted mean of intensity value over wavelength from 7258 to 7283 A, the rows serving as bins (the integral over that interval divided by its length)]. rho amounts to 5.45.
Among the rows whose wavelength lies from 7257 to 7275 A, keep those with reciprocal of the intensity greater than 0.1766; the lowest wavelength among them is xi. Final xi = 7257.52 A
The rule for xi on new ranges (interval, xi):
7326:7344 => 7331.43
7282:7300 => 7282.63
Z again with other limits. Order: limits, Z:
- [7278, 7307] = 5.66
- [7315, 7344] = 5.73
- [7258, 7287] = 5.59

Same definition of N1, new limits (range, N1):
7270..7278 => 0.0050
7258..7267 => 0.0010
